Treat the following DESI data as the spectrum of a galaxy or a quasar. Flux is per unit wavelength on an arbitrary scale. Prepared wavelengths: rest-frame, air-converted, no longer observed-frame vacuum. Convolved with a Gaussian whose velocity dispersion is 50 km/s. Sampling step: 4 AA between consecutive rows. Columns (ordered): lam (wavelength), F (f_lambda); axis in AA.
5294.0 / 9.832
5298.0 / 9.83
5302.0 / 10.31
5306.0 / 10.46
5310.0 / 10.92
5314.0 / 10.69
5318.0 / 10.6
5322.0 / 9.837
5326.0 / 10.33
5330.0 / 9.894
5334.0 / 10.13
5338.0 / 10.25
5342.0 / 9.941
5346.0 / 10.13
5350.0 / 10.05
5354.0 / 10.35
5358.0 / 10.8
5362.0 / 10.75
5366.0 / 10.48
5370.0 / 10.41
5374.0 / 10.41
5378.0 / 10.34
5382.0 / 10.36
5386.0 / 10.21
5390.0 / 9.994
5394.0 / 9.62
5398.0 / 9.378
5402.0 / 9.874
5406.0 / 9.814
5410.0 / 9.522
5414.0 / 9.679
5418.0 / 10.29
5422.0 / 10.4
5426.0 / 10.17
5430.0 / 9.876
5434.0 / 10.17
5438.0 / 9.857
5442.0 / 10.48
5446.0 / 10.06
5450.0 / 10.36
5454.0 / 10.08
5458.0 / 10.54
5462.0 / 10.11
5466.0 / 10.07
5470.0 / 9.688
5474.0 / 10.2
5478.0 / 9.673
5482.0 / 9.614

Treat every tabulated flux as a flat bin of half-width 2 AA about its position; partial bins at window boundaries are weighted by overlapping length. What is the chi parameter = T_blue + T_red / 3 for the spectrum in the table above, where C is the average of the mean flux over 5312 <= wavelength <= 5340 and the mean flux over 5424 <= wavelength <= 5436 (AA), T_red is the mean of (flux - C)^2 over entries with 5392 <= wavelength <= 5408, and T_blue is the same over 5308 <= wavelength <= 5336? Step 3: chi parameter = 0.27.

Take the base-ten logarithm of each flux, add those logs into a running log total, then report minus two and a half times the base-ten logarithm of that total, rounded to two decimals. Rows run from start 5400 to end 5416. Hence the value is -1.49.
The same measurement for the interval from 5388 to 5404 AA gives -1.49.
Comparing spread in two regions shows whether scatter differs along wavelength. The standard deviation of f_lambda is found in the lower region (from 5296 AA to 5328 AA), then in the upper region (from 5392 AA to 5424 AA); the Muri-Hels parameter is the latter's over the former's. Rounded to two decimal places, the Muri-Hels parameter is 0.93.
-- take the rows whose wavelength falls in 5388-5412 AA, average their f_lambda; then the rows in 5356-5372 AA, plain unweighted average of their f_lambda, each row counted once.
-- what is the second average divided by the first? 1.09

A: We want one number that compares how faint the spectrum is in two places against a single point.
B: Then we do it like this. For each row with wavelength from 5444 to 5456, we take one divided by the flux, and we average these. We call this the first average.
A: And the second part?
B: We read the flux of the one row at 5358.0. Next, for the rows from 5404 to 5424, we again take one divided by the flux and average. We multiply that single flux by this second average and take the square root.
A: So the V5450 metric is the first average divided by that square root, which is 0.094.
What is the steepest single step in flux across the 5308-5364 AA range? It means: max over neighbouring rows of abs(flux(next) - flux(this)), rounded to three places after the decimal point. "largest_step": 0.763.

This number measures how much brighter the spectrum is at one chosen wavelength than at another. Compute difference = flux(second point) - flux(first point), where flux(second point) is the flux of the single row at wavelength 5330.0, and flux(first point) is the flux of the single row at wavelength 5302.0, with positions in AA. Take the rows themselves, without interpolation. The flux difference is -0.42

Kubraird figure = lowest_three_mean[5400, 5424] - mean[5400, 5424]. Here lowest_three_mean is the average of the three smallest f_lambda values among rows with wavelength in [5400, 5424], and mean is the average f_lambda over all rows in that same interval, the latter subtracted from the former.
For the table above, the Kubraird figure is -0.26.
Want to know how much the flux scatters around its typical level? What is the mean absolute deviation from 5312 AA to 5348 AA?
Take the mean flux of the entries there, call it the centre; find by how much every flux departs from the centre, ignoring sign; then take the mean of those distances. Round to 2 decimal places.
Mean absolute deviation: 0.24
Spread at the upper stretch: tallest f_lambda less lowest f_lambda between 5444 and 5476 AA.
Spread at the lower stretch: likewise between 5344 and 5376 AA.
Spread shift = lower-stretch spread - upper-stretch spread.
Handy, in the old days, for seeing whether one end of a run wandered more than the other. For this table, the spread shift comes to -0.10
